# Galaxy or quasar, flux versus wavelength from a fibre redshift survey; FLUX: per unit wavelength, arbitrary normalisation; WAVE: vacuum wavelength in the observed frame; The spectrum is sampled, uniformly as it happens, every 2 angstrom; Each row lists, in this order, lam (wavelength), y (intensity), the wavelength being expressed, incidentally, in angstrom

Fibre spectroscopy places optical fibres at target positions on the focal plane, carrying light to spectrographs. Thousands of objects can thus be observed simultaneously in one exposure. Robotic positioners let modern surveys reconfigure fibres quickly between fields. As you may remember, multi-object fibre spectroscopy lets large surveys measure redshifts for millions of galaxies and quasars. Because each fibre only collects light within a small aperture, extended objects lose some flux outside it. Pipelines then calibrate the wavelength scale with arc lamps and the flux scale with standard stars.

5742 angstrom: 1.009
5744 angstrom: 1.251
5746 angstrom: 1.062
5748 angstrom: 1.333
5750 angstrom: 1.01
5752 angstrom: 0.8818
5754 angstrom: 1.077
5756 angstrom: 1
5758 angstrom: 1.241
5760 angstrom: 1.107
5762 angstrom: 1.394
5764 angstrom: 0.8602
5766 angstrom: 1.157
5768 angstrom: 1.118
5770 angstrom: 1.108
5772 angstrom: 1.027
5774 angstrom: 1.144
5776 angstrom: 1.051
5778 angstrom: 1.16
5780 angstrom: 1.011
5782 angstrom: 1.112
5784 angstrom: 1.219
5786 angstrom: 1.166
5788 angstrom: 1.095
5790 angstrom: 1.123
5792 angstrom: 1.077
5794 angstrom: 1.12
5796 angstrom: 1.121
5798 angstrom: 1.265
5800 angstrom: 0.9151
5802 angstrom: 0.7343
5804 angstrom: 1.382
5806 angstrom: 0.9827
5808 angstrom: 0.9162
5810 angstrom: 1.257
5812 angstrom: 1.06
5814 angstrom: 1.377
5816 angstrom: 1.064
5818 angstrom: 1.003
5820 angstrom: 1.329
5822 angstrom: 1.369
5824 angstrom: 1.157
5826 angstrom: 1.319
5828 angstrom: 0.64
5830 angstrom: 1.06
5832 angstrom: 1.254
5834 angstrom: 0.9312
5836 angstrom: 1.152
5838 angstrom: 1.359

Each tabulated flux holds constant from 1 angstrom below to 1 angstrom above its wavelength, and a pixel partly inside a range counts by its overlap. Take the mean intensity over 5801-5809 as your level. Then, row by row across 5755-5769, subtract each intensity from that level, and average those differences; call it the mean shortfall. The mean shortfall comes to -0.12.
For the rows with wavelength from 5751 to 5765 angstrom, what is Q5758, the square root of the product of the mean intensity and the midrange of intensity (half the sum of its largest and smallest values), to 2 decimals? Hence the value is 1.10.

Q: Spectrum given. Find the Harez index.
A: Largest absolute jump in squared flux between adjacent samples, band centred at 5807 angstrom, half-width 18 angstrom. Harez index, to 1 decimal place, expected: 1.4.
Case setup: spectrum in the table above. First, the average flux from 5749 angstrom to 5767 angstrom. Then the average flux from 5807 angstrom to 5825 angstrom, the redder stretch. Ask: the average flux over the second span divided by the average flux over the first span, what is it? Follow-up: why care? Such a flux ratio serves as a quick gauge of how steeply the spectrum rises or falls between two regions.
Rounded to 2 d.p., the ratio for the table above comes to 1.08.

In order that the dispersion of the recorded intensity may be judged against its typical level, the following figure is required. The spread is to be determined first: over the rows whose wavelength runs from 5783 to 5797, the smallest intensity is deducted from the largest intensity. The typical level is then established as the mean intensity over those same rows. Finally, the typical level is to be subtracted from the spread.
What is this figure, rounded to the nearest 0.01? -0.99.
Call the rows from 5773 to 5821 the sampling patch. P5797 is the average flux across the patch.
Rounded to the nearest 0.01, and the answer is 1.11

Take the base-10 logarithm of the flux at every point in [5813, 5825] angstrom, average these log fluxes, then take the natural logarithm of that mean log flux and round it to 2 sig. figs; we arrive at -2.5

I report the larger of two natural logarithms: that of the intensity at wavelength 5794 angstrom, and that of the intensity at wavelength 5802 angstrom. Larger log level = 0.11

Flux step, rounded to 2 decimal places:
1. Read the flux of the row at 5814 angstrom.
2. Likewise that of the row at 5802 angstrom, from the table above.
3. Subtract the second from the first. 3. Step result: 0.64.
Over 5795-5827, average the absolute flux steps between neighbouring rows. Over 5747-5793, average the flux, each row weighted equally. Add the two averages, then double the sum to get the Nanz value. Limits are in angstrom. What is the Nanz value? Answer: 2.72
